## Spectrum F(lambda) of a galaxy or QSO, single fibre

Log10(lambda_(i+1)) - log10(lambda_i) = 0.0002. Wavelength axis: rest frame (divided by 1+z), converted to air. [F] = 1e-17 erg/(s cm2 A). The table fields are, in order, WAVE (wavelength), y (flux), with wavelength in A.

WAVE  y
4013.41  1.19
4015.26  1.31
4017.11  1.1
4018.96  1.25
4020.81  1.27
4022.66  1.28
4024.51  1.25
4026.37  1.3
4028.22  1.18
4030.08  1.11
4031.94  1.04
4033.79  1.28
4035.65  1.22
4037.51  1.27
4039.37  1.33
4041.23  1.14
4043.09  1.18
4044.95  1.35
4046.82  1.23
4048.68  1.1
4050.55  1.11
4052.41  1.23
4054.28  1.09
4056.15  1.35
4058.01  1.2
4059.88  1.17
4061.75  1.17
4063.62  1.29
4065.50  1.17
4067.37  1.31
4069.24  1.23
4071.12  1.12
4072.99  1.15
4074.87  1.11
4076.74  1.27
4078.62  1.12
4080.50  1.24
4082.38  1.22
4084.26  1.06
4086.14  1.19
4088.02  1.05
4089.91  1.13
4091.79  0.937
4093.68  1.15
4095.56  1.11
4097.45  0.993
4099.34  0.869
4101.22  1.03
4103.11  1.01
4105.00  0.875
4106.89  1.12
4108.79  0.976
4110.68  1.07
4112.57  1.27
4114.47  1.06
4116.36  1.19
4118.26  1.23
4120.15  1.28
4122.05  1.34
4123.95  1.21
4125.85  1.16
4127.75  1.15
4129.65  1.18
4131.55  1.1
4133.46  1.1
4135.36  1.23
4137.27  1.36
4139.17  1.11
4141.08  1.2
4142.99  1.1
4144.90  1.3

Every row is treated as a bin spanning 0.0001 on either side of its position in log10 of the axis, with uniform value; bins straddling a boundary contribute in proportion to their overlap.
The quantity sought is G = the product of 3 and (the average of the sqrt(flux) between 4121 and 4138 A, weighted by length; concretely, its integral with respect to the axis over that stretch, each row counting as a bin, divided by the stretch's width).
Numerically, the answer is 3.29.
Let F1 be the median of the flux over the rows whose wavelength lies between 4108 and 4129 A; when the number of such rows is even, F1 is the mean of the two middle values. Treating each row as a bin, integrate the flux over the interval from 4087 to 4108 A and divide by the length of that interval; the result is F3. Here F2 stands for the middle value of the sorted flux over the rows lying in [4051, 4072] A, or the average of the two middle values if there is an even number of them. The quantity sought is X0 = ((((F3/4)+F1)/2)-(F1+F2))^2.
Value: 2.78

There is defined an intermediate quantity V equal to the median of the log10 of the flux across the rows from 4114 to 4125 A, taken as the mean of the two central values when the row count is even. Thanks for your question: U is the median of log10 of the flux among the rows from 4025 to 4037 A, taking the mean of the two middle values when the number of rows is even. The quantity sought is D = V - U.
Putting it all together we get 0.01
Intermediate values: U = 0.079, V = 0.086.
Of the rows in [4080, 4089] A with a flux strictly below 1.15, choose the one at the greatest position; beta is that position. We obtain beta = 4088.02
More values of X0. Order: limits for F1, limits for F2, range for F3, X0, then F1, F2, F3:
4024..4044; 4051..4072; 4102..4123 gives 2.79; 1.22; 1.200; 1.13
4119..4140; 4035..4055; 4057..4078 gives 2.76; 1.18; 1.220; 1.20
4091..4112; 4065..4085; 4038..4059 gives 2.32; 1.01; 1.170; 1.21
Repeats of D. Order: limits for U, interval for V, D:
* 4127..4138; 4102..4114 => -0.05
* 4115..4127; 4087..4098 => -0.05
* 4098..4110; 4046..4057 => 0.07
